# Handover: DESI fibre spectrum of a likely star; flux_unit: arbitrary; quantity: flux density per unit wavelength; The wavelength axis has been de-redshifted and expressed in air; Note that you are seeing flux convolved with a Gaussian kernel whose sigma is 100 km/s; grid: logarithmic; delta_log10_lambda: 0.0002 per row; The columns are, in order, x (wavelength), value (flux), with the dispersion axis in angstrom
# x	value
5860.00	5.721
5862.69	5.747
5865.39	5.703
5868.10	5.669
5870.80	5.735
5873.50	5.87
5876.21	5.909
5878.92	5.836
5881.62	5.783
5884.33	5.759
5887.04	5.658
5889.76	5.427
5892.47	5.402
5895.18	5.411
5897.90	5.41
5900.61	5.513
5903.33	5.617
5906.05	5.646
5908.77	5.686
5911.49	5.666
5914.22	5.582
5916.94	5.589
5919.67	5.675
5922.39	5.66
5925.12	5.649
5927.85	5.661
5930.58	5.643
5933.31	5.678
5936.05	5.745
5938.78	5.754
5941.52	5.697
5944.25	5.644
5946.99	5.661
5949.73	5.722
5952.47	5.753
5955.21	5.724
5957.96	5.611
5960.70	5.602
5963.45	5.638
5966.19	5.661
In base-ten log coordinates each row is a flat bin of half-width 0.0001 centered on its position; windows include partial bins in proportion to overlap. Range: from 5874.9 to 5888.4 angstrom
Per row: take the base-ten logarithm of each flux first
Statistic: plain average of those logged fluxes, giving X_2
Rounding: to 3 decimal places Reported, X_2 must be 0.763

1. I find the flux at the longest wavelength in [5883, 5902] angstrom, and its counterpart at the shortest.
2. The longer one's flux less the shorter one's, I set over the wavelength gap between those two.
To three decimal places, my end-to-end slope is -0.015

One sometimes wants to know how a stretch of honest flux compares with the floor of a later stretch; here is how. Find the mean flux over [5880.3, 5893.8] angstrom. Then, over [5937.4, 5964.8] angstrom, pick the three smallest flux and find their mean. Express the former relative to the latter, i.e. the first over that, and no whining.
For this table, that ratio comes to 1.00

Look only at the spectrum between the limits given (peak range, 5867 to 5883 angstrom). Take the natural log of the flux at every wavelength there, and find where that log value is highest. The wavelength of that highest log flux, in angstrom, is 5876.21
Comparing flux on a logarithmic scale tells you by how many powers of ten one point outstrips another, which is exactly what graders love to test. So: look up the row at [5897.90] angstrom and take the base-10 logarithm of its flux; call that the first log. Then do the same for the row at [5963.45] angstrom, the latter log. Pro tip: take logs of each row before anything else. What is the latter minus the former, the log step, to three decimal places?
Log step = 0.018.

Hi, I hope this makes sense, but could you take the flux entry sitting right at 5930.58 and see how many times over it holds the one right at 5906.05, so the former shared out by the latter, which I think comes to 1.00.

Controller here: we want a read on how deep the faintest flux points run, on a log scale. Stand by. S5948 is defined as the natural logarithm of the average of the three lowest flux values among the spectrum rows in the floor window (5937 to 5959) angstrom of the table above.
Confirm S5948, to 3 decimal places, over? 1.730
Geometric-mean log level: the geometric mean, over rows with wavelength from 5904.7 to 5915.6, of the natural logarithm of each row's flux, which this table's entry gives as 1.73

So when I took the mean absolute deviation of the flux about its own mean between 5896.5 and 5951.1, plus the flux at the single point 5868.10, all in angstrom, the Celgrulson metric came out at 5.72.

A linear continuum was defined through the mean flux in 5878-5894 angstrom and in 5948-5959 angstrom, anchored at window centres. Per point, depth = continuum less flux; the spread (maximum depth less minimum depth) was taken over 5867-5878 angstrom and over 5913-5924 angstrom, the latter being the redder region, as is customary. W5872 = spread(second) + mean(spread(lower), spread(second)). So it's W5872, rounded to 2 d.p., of 0.25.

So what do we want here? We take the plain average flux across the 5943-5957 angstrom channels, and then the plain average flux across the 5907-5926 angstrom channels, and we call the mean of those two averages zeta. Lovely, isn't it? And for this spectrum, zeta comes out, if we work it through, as 5.67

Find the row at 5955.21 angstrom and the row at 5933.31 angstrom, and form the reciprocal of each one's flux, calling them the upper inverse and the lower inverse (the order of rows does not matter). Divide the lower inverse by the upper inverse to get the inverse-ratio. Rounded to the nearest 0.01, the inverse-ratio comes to 1.01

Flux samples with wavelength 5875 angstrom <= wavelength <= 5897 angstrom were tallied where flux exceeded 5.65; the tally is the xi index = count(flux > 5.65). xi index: 5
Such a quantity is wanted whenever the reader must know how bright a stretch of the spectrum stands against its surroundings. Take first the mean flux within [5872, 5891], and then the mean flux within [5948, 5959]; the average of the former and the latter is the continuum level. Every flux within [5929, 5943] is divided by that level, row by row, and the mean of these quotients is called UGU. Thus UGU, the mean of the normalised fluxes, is 0.996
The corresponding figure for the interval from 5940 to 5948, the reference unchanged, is 0.990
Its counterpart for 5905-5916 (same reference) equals 0.986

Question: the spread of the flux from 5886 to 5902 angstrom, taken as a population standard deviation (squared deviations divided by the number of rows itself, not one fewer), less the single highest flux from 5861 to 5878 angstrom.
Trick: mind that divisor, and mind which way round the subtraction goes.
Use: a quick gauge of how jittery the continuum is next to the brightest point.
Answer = -5.82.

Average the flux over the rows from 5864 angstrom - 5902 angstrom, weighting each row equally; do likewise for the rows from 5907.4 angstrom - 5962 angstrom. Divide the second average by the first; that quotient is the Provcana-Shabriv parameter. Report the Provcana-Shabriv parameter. 1.004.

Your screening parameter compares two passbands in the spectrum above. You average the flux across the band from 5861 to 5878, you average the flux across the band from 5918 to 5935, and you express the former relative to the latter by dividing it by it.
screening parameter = 1.02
